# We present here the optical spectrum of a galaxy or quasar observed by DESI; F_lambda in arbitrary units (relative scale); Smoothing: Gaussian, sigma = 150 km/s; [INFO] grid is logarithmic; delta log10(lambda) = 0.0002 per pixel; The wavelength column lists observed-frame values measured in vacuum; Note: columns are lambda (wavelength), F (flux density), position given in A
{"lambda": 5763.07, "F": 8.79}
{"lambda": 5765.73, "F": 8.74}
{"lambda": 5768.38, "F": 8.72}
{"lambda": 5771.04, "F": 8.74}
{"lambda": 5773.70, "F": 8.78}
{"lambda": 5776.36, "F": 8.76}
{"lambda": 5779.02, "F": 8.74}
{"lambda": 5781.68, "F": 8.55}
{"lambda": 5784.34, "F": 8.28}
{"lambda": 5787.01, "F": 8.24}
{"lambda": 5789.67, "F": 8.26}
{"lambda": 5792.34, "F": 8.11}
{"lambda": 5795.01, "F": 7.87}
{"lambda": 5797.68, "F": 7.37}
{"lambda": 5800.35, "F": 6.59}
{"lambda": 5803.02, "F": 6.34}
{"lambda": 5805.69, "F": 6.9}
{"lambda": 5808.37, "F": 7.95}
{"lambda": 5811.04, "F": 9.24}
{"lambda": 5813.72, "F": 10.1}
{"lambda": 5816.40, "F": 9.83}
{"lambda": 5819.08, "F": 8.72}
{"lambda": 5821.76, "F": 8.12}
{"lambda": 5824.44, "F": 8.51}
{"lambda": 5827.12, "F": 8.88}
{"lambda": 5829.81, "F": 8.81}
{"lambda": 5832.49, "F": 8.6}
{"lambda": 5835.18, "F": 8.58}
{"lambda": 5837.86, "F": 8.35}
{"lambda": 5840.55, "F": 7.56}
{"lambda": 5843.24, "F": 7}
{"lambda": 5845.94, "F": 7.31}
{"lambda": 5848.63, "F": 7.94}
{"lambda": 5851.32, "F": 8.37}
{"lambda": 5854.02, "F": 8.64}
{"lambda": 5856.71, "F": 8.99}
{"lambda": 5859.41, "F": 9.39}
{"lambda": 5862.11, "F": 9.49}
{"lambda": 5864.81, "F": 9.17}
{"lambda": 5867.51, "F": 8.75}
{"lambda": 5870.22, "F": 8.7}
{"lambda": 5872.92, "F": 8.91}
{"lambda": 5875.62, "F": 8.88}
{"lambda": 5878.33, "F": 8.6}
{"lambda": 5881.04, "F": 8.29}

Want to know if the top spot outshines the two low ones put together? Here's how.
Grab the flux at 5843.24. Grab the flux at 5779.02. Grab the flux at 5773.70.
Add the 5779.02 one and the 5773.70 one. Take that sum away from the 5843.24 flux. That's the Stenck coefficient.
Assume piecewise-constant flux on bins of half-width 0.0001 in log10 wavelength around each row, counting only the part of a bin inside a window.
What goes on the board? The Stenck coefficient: -10.5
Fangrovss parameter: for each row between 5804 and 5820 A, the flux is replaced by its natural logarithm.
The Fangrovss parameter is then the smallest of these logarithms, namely 1.93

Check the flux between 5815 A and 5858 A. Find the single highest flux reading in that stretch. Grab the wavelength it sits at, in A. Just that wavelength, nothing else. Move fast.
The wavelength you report 5816.40 A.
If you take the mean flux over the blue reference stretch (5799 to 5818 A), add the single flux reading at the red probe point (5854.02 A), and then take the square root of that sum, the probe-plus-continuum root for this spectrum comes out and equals 4.10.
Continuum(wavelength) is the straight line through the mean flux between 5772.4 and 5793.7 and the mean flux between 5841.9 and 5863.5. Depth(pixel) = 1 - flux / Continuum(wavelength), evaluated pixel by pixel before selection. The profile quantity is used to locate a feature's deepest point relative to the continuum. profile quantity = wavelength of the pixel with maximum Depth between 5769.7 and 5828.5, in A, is 5803.02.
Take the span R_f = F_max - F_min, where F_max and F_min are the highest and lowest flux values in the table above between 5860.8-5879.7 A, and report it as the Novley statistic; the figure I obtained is 0.89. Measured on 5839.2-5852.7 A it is 1.37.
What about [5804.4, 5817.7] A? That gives 3.20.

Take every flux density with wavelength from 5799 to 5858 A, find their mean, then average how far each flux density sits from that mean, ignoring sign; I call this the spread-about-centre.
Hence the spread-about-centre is 0.77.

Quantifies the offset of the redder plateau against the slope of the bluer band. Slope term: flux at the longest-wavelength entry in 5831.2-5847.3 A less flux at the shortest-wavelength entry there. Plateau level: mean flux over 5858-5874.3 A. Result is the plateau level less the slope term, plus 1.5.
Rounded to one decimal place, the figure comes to 11.9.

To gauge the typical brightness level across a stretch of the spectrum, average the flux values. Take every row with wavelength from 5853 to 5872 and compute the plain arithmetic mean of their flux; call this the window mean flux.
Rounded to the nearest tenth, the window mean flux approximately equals 9.0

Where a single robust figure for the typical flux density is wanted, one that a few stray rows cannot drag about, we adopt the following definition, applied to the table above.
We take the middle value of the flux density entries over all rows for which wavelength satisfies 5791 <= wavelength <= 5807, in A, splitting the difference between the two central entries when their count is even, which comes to 7.1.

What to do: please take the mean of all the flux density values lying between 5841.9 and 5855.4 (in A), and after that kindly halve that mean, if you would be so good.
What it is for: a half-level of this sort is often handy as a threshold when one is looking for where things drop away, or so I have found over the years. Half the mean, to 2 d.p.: 3.93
